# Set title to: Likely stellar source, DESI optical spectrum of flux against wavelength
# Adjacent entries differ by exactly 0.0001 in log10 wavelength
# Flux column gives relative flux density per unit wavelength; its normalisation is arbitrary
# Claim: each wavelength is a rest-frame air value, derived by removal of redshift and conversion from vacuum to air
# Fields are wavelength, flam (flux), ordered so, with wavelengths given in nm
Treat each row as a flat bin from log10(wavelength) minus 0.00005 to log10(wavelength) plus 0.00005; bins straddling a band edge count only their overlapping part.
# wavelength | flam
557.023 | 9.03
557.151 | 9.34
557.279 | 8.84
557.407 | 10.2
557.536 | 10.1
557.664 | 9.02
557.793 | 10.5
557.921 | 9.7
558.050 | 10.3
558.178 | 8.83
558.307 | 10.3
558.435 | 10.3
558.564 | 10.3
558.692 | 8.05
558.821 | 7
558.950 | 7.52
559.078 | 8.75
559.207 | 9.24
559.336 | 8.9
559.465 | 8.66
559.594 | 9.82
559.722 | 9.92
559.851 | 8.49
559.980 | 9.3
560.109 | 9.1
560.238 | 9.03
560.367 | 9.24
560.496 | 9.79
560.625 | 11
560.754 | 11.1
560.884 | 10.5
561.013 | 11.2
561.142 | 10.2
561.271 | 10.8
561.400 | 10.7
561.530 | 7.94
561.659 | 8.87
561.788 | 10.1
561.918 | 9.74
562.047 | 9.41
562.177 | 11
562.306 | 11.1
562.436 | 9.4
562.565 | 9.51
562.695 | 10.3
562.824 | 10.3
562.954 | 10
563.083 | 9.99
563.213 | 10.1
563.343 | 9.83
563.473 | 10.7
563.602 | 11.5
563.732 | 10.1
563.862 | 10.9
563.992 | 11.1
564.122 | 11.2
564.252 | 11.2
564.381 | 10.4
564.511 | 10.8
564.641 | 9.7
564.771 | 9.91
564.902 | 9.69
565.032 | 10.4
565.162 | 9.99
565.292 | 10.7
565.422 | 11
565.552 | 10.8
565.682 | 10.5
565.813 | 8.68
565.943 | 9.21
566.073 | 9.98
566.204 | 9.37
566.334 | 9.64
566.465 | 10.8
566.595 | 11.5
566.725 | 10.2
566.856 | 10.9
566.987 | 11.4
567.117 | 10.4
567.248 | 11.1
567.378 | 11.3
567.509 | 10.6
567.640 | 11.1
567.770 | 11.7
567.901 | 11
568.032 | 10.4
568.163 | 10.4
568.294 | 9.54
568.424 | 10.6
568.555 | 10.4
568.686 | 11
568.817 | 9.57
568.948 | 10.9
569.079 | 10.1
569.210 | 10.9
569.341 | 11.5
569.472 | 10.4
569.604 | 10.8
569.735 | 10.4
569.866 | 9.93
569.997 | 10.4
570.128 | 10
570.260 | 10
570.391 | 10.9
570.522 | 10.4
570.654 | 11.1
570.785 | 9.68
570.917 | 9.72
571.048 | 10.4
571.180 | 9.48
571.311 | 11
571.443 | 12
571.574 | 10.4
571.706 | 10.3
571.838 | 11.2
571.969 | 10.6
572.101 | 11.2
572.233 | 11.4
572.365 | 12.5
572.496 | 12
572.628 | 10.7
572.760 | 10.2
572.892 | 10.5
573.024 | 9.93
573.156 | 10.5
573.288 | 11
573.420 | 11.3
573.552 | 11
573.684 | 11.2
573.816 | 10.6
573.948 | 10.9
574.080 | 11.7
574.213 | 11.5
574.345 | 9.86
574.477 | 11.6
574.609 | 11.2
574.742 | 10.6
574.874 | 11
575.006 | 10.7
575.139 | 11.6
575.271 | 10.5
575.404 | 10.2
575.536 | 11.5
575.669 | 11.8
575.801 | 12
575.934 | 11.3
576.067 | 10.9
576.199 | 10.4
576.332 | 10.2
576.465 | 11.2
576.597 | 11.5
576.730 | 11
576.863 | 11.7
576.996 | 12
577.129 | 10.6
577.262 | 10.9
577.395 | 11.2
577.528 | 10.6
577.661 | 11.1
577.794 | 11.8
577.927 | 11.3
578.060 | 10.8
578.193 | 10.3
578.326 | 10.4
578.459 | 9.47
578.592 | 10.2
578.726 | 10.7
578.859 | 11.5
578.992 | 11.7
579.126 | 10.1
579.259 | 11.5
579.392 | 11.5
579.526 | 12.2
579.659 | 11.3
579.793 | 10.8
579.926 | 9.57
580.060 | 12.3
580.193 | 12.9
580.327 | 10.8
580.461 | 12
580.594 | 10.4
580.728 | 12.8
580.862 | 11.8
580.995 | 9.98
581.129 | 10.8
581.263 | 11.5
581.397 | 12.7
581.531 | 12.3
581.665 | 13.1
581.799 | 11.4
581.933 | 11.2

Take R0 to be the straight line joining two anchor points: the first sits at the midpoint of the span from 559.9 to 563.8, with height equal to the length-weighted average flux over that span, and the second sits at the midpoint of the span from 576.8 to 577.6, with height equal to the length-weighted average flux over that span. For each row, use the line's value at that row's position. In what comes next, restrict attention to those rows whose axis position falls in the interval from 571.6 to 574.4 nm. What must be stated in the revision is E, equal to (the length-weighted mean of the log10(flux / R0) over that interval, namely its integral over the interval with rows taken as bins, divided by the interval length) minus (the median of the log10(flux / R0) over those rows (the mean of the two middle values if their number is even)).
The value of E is -0.0010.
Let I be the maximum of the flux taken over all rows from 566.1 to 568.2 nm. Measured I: 11.7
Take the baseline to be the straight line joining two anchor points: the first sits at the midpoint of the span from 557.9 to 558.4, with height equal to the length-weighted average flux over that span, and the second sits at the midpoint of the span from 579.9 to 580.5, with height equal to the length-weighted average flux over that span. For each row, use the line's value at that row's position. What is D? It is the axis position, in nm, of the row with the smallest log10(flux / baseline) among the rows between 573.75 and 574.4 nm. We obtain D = 574.345 nm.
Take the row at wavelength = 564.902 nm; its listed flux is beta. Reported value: 9.69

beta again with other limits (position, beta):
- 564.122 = 11.2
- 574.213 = 11.5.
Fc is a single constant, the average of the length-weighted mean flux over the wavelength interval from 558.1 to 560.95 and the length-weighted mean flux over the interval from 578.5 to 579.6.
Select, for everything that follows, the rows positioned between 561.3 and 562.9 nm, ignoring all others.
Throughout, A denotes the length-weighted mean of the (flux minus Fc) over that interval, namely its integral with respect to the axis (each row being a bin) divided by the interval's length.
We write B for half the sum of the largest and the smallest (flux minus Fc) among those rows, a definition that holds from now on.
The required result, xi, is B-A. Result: -0.4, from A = -0.3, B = -0.7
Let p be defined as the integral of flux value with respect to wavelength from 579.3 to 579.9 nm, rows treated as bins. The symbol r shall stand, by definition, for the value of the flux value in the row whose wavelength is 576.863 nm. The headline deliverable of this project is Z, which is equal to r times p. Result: 80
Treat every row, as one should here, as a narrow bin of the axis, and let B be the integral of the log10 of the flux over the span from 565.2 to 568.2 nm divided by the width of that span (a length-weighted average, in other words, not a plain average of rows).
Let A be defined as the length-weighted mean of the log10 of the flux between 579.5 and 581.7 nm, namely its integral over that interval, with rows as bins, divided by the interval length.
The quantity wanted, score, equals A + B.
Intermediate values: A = 1.062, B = 1.02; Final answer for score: 2.084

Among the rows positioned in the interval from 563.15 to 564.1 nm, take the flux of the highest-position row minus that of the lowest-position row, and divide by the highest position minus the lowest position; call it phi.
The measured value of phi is 1.3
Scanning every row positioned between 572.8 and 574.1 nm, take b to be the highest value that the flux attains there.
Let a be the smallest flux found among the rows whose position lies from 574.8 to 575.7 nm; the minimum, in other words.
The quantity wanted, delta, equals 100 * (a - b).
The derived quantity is -150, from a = 10.2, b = 11.7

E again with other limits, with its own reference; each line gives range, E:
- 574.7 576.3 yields 0.0025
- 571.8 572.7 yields 0.0046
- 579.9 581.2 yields 0.0020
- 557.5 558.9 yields -0.0339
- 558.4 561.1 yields 0.0021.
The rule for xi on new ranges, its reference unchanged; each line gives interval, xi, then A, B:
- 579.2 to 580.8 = -0.3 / 1.3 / 1.0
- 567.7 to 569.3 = 0.1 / 0.3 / 0.4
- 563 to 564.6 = 0.0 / 0.4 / 0.4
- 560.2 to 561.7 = -0.5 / -0.2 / -0.7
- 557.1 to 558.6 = -0.1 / -0.4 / -0.6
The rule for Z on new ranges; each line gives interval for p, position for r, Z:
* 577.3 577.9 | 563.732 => 68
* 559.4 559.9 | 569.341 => 53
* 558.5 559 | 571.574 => 43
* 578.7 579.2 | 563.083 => 55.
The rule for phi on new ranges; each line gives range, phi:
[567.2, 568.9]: -1.0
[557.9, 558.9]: -3.0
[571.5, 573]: 0.1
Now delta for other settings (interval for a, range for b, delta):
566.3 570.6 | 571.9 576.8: -296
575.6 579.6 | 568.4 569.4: -203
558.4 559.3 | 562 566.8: -450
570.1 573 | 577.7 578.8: -232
